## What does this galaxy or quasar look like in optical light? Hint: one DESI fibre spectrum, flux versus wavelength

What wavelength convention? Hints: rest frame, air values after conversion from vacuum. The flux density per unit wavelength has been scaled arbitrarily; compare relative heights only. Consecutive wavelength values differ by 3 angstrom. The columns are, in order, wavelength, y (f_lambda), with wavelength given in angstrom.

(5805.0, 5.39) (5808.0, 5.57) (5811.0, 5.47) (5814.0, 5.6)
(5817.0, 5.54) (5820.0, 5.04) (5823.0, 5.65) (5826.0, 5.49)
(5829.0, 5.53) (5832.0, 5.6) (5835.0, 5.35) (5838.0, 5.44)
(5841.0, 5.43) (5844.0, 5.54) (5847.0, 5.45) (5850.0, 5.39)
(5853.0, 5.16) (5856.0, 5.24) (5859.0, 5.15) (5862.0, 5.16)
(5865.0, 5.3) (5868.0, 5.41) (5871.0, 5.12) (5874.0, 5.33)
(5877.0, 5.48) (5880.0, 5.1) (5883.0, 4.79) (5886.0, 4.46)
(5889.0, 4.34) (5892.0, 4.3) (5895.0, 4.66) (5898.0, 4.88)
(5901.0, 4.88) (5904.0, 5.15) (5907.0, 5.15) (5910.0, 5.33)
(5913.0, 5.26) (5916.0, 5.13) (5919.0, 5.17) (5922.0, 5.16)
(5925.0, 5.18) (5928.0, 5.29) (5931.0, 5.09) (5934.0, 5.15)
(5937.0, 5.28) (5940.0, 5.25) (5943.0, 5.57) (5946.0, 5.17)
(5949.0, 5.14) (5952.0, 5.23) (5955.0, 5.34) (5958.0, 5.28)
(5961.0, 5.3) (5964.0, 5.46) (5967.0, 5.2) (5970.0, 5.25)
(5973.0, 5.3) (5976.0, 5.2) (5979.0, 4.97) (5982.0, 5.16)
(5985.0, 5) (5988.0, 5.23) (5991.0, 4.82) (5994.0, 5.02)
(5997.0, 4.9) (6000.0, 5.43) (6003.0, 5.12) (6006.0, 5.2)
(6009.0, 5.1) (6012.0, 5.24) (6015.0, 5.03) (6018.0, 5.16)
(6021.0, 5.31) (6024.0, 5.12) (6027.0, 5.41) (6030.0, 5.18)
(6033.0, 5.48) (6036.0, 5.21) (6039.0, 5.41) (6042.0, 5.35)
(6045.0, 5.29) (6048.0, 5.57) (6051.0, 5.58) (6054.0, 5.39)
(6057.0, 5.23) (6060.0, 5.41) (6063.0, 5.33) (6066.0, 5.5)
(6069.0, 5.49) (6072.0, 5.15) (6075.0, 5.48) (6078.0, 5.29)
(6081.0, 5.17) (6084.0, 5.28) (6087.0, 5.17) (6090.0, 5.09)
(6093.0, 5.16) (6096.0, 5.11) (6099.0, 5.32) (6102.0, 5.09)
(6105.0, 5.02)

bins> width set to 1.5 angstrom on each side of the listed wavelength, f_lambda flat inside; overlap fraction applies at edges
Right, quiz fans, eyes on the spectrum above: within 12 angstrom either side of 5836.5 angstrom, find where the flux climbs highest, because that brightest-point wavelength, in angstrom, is 5832.0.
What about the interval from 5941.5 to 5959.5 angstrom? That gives 5943.0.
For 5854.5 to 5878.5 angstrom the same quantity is 5877.0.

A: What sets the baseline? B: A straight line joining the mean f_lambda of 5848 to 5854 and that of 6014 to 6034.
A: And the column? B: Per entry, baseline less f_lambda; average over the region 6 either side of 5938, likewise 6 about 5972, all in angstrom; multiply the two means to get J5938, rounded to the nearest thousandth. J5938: -0.001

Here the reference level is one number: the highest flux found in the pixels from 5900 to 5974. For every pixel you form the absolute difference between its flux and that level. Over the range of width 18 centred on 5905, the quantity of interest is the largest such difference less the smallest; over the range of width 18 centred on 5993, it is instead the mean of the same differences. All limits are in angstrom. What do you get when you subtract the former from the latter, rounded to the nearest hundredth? 0.05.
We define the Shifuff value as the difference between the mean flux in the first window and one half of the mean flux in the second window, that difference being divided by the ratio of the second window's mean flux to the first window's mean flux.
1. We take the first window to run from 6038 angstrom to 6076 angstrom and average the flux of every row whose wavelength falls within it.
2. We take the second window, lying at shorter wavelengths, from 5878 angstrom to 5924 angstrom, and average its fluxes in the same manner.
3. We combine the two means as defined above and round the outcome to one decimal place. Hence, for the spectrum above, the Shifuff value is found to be 3.2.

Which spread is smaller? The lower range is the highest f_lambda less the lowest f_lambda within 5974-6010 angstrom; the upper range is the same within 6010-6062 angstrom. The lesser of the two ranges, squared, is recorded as 0.30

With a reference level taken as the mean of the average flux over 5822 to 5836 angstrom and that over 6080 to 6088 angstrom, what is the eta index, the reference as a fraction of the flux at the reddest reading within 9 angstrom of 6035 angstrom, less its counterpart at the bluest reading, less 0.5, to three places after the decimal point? -0.489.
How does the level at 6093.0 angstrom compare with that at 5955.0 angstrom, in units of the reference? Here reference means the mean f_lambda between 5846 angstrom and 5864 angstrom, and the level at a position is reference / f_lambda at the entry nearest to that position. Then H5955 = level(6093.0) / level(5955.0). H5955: 1.03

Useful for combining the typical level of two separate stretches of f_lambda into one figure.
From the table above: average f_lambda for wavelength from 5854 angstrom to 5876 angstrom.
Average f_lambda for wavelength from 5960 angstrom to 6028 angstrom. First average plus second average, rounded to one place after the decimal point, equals 10.4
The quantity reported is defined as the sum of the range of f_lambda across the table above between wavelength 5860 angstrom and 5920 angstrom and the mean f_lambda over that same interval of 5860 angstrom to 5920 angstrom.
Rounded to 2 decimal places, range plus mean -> 6.20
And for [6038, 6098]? 5.81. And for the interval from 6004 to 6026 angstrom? 5.45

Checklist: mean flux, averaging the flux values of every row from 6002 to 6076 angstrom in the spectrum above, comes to 5.31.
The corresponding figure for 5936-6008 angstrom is 5.20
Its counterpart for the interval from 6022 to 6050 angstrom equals 5.34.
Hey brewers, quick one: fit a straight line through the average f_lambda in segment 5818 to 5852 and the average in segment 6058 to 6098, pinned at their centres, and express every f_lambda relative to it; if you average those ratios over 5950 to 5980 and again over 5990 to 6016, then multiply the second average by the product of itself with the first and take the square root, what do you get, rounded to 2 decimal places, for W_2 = 0.95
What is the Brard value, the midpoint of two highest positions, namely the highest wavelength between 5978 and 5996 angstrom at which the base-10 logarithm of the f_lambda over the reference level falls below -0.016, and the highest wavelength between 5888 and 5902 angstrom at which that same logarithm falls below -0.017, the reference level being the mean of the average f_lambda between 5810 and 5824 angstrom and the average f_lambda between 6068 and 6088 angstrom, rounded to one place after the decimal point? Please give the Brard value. 5947.5 angstrom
